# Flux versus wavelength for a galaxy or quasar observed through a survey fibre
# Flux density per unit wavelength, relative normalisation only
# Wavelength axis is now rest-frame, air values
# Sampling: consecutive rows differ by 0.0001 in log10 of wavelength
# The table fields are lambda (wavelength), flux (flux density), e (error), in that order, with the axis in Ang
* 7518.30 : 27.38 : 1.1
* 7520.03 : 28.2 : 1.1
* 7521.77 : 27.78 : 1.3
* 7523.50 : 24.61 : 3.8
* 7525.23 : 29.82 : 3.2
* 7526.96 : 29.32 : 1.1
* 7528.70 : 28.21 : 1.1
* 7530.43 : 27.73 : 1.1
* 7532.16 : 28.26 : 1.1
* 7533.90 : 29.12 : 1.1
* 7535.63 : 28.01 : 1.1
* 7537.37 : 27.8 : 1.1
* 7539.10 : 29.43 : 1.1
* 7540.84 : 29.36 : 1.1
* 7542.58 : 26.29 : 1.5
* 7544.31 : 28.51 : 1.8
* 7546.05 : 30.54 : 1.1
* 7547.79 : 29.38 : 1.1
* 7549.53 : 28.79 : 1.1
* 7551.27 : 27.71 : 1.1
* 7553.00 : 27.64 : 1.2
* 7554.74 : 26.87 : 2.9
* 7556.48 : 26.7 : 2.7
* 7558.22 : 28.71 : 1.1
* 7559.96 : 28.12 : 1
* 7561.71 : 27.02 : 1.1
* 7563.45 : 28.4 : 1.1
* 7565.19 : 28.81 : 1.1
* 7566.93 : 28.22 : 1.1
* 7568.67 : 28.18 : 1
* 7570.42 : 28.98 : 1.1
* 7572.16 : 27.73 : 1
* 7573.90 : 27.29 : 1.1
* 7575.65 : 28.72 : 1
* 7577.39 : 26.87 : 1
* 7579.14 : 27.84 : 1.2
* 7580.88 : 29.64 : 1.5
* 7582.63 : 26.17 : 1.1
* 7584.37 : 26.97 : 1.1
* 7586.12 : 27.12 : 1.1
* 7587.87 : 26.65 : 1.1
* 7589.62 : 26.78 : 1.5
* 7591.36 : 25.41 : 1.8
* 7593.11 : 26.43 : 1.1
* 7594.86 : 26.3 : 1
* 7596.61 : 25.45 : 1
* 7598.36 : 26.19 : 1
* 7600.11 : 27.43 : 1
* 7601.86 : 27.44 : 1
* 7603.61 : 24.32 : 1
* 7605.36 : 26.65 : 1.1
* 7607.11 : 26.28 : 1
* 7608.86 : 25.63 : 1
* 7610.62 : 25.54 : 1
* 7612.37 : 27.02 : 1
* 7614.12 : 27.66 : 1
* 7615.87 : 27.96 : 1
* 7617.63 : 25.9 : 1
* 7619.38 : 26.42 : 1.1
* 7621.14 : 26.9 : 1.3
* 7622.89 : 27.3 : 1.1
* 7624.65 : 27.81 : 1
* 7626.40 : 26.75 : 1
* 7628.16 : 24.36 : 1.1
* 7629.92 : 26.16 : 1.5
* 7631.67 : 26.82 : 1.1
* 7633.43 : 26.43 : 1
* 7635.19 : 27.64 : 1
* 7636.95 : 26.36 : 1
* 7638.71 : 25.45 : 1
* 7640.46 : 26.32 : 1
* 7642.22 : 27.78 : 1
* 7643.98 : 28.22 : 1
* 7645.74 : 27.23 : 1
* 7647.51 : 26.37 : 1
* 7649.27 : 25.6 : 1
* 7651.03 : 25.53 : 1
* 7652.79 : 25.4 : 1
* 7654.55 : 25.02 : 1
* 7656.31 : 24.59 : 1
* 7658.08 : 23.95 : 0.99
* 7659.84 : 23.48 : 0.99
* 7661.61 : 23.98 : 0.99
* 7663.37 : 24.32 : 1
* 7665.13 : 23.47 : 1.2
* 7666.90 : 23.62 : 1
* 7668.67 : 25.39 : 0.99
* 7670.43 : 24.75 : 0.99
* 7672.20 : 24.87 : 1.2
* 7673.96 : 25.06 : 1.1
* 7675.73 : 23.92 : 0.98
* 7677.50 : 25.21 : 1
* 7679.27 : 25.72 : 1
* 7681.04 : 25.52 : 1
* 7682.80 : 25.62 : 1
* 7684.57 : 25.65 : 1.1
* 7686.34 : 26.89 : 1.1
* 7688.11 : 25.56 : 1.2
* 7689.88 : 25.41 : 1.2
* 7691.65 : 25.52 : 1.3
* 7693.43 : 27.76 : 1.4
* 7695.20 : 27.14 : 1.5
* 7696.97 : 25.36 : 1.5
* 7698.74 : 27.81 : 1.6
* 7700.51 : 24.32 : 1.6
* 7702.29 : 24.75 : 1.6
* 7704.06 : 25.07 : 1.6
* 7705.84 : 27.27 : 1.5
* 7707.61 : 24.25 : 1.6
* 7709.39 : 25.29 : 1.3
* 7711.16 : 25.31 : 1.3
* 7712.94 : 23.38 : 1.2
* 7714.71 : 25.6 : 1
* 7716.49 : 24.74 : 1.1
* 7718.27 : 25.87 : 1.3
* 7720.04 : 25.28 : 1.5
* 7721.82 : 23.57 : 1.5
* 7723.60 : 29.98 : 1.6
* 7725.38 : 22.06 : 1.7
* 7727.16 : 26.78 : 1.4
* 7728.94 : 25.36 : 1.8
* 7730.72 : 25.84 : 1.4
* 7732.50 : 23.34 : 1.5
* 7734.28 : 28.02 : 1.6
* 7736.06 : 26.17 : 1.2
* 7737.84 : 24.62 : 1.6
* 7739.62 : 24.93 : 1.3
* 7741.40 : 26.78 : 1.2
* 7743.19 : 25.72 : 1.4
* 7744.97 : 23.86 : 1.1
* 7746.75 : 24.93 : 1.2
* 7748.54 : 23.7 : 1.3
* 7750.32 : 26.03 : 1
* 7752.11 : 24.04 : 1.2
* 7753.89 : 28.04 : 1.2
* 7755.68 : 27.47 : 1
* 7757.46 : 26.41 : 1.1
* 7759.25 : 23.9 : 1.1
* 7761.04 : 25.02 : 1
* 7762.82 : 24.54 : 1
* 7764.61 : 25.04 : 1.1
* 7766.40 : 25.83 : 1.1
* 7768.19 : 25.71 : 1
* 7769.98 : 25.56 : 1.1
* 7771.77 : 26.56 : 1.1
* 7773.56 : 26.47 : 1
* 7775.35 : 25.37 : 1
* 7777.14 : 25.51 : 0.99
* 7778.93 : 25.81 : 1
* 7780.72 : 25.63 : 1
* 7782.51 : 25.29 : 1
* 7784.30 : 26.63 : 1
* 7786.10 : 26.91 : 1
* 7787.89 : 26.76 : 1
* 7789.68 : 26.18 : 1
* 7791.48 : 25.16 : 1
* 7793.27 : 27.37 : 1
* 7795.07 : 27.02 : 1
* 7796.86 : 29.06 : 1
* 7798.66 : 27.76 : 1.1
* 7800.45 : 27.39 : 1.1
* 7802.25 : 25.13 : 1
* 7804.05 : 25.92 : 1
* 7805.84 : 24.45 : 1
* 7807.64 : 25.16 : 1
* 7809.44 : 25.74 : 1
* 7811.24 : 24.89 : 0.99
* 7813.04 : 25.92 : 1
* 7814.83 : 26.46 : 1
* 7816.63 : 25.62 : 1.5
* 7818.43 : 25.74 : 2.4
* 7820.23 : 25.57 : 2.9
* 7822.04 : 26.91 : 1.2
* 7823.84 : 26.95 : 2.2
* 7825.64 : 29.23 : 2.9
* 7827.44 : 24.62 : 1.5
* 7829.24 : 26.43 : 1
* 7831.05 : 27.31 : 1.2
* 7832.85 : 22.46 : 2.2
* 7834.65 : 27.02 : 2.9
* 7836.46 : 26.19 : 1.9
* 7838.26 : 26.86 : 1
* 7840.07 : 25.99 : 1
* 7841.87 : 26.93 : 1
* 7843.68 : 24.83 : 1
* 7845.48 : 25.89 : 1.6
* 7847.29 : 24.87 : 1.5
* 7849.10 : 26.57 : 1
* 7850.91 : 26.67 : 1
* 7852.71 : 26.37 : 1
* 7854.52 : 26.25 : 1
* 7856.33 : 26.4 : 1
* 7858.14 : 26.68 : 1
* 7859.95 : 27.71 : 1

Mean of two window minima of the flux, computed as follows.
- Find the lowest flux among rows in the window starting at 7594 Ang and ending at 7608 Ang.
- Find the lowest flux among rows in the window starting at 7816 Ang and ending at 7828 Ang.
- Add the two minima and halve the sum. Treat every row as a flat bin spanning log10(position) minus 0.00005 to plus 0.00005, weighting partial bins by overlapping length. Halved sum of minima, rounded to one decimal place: 24.5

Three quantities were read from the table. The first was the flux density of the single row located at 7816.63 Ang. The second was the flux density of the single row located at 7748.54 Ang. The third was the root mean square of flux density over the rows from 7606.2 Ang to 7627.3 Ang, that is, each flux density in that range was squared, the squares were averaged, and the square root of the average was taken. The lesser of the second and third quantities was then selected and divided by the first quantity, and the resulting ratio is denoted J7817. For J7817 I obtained 0.93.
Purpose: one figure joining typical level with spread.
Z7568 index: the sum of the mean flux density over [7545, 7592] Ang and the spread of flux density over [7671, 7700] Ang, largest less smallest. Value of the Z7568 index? 31.7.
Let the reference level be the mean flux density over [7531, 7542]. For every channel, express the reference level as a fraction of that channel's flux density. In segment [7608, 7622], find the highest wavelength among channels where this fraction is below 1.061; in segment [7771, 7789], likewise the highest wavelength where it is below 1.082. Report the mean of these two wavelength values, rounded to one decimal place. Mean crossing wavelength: 7701.9 Ang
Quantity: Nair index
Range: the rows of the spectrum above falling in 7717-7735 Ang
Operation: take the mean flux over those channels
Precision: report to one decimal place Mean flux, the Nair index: 25.6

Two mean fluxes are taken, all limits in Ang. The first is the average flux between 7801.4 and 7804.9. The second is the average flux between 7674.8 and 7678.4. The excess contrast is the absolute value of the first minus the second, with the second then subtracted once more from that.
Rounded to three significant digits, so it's -23.6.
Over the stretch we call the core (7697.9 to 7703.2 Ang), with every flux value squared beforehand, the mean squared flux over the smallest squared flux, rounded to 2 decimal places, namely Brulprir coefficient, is 1.11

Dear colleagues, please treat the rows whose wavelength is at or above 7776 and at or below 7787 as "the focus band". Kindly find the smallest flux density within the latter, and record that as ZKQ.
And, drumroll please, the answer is 25.29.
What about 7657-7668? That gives 23.47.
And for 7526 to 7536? 27.73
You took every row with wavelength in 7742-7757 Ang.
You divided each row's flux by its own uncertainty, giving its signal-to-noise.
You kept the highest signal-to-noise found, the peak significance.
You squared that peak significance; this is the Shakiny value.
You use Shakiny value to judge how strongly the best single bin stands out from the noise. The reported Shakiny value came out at 755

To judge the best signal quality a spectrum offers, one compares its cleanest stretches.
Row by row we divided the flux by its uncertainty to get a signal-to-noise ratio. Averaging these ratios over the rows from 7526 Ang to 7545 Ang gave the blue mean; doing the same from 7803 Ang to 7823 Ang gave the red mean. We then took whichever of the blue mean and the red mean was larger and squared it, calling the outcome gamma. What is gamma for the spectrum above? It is 590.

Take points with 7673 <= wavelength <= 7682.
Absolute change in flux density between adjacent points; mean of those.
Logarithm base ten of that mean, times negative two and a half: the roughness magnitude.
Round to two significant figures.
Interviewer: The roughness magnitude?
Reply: 0.26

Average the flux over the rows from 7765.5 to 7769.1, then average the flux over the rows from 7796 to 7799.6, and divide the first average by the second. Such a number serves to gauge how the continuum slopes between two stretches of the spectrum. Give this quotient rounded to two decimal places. 0.91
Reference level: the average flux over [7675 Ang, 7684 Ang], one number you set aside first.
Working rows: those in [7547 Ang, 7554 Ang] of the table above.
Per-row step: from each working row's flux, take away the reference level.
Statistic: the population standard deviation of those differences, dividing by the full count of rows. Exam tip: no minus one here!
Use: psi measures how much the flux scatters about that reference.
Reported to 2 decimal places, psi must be 0.74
